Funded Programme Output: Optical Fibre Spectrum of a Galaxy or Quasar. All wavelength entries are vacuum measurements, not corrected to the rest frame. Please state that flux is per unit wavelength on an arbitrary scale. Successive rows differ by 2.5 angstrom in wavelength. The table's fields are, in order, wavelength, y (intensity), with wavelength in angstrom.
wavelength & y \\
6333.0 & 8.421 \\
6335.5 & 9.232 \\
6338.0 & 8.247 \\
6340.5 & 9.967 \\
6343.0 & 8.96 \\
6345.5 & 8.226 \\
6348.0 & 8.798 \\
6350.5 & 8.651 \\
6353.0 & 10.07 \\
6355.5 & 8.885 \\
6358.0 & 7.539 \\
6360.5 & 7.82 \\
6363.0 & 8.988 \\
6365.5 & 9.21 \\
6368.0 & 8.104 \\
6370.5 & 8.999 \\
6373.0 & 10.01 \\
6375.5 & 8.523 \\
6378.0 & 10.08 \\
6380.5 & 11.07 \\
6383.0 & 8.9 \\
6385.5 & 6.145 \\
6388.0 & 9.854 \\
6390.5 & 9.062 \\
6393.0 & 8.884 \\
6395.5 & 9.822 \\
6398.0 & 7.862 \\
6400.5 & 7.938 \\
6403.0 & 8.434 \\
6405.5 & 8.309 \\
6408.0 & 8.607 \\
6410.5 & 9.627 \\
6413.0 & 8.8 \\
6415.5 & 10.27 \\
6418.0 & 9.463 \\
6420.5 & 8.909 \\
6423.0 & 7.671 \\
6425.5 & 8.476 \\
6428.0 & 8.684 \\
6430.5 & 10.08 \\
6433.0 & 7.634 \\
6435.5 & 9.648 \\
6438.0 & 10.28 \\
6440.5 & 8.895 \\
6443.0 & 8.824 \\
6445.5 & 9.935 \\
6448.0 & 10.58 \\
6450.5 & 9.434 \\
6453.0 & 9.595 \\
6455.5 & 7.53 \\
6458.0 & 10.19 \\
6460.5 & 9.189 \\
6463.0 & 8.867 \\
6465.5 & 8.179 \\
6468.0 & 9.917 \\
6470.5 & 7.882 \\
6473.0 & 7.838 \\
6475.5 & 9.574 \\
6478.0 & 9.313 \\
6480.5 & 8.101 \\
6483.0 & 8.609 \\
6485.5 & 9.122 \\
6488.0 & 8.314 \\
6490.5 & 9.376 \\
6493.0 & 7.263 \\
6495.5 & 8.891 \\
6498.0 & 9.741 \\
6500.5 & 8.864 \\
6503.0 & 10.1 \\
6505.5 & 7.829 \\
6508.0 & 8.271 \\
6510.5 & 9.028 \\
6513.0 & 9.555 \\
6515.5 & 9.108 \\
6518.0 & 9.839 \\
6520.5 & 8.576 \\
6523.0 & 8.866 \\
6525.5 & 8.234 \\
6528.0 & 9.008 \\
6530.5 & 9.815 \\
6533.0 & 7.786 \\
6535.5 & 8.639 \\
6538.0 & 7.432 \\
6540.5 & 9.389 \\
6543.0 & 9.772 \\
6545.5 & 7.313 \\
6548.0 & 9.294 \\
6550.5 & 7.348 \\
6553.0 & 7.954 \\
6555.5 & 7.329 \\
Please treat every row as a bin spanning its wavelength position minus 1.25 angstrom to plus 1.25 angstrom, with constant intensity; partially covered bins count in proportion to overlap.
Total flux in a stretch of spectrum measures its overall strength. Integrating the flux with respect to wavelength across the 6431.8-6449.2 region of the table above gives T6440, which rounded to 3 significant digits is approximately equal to 164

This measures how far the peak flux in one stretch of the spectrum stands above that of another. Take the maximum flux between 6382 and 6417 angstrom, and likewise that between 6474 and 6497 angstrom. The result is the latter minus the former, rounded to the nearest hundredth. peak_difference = -0.70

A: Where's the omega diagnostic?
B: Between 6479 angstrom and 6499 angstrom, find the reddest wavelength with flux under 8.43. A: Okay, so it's 6493.0 angstrom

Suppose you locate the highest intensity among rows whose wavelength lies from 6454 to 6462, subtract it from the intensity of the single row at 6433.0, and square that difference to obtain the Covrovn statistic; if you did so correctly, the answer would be 6.5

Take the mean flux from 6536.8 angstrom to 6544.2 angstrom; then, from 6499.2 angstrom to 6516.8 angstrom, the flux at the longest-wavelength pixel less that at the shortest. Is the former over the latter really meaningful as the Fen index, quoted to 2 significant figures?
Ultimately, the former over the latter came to 36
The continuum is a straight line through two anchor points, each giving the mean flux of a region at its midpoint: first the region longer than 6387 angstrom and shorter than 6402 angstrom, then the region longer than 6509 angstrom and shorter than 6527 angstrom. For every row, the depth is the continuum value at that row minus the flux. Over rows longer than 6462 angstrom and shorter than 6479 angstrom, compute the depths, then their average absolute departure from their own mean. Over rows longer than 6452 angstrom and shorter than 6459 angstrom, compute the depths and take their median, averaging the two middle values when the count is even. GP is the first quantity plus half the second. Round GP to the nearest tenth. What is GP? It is 0.4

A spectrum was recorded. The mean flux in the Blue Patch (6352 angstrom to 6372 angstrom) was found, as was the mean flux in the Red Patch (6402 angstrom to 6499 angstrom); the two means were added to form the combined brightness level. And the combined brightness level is 17.7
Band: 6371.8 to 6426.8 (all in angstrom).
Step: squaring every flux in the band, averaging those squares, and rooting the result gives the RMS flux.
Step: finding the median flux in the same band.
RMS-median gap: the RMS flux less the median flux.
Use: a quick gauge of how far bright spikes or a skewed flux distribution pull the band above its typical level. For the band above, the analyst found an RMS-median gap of 0.11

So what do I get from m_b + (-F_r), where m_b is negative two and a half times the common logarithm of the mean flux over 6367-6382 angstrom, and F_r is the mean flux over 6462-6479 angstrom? -11.2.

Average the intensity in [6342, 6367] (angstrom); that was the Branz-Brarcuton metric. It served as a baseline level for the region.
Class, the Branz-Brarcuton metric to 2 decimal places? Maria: 8.71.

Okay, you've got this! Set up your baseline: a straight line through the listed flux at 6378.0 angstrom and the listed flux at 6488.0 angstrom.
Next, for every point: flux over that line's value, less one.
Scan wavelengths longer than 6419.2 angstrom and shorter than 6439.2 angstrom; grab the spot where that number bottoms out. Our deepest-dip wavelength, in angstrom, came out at 6423.0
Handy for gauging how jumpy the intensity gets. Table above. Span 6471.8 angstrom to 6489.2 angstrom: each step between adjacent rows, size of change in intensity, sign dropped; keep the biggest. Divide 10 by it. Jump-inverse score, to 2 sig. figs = 5.8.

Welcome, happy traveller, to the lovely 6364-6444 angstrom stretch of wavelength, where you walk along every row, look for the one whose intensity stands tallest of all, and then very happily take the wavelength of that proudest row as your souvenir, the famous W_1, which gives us 6380.5 angstrom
